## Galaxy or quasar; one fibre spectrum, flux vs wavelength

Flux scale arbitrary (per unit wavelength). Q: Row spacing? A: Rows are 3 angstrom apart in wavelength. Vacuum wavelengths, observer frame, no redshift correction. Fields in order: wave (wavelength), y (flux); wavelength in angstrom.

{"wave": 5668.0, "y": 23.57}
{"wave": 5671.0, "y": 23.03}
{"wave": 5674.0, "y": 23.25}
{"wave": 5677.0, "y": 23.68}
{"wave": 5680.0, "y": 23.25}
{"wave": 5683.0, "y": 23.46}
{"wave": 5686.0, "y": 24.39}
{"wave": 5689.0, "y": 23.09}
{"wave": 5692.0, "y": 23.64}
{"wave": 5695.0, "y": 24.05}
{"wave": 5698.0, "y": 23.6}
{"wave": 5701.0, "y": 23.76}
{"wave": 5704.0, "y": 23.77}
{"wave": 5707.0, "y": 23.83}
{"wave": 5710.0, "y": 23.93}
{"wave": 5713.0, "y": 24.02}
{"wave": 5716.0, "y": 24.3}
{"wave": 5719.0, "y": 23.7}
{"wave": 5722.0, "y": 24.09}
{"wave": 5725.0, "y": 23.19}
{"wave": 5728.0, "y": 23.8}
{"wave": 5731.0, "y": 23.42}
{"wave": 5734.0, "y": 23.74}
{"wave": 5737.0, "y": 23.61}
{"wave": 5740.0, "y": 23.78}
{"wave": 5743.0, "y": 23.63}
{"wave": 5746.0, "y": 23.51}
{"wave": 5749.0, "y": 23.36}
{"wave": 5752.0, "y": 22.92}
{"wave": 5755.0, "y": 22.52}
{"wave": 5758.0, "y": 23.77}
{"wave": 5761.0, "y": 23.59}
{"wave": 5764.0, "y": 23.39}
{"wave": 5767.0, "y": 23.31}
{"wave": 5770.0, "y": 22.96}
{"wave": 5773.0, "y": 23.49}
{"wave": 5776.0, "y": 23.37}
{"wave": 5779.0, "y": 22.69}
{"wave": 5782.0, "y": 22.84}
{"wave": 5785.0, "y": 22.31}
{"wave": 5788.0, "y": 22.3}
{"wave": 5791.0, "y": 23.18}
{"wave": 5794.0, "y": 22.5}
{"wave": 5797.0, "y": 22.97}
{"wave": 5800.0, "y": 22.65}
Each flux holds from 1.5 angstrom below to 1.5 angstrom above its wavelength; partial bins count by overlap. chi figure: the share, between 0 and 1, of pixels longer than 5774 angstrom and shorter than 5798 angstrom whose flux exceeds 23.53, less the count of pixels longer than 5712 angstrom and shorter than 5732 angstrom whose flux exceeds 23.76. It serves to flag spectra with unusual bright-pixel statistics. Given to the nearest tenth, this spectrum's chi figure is -4.0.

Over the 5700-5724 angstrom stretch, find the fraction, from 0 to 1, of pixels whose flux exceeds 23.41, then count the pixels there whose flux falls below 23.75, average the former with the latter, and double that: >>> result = 2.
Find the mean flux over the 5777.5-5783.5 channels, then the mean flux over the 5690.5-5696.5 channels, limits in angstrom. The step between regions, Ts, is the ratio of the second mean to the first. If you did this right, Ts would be 1.047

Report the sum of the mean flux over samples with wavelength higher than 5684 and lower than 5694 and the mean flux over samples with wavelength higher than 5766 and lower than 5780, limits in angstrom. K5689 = 46.9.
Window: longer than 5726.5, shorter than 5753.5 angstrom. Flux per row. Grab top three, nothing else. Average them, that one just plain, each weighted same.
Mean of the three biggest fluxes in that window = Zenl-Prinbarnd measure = 23.8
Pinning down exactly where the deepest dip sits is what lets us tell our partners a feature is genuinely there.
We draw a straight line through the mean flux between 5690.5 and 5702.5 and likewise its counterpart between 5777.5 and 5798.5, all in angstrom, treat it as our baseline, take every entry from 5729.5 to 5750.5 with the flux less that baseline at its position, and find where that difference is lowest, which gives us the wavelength 5731.0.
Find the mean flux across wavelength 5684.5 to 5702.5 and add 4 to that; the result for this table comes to 27.8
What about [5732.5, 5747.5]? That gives 27.7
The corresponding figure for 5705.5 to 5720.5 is 28.0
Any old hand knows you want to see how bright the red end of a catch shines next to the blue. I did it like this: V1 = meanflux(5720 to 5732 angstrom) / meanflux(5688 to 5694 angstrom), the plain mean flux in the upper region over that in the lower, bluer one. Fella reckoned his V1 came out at 1.01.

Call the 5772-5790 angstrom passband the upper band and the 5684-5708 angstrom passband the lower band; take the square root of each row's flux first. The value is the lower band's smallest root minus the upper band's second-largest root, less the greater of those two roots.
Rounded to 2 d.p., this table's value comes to -4.86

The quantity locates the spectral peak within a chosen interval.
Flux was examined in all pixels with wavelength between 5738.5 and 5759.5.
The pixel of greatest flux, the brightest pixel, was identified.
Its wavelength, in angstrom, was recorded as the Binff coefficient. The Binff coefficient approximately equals 5740.0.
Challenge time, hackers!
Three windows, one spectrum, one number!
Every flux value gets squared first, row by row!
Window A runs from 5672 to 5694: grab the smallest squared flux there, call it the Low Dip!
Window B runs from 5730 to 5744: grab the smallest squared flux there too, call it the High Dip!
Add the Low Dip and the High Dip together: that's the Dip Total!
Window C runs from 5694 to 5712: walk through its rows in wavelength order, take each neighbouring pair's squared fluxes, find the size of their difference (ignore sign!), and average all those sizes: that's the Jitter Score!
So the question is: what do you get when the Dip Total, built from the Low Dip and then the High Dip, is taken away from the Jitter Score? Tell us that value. -1074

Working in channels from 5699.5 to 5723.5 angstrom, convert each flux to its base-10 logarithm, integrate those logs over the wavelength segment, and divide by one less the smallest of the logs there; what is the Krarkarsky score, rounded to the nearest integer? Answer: -88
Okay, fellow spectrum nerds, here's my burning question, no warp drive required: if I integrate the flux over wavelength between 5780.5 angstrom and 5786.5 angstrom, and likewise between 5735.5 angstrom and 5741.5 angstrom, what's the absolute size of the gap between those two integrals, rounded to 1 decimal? 6.7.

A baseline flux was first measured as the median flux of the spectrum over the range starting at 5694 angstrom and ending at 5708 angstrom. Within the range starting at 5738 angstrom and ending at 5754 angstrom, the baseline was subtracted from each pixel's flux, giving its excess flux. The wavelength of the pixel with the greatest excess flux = 5740.0 angstrom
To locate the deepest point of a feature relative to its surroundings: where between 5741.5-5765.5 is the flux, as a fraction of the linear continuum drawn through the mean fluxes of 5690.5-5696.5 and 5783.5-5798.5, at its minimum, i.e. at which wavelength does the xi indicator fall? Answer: 5755.0 angstrom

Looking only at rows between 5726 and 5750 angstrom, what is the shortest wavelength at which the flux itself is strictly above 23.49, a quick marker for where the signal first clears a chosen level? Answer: 5728.0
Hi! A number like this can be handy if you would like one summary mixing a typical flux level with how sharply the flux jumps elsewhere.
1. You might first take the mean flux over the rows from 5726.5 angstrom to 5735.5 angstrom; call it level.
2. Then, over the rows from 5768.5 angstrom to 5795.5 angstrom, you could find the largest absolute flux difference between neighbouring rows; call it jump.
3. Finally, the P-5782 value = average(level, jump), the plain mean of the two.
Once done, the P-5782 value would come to 12.3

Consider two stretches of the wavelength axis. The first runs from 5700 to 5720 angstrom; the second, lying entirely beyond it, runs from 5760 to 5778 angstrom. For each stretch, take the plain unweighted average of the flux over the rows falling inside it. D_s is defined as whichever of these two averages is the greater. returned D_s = 23.9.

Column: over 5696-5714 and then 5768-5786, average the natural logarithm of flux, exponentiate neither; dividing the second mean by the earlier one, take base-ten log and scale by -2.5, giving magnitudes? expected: 0.013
